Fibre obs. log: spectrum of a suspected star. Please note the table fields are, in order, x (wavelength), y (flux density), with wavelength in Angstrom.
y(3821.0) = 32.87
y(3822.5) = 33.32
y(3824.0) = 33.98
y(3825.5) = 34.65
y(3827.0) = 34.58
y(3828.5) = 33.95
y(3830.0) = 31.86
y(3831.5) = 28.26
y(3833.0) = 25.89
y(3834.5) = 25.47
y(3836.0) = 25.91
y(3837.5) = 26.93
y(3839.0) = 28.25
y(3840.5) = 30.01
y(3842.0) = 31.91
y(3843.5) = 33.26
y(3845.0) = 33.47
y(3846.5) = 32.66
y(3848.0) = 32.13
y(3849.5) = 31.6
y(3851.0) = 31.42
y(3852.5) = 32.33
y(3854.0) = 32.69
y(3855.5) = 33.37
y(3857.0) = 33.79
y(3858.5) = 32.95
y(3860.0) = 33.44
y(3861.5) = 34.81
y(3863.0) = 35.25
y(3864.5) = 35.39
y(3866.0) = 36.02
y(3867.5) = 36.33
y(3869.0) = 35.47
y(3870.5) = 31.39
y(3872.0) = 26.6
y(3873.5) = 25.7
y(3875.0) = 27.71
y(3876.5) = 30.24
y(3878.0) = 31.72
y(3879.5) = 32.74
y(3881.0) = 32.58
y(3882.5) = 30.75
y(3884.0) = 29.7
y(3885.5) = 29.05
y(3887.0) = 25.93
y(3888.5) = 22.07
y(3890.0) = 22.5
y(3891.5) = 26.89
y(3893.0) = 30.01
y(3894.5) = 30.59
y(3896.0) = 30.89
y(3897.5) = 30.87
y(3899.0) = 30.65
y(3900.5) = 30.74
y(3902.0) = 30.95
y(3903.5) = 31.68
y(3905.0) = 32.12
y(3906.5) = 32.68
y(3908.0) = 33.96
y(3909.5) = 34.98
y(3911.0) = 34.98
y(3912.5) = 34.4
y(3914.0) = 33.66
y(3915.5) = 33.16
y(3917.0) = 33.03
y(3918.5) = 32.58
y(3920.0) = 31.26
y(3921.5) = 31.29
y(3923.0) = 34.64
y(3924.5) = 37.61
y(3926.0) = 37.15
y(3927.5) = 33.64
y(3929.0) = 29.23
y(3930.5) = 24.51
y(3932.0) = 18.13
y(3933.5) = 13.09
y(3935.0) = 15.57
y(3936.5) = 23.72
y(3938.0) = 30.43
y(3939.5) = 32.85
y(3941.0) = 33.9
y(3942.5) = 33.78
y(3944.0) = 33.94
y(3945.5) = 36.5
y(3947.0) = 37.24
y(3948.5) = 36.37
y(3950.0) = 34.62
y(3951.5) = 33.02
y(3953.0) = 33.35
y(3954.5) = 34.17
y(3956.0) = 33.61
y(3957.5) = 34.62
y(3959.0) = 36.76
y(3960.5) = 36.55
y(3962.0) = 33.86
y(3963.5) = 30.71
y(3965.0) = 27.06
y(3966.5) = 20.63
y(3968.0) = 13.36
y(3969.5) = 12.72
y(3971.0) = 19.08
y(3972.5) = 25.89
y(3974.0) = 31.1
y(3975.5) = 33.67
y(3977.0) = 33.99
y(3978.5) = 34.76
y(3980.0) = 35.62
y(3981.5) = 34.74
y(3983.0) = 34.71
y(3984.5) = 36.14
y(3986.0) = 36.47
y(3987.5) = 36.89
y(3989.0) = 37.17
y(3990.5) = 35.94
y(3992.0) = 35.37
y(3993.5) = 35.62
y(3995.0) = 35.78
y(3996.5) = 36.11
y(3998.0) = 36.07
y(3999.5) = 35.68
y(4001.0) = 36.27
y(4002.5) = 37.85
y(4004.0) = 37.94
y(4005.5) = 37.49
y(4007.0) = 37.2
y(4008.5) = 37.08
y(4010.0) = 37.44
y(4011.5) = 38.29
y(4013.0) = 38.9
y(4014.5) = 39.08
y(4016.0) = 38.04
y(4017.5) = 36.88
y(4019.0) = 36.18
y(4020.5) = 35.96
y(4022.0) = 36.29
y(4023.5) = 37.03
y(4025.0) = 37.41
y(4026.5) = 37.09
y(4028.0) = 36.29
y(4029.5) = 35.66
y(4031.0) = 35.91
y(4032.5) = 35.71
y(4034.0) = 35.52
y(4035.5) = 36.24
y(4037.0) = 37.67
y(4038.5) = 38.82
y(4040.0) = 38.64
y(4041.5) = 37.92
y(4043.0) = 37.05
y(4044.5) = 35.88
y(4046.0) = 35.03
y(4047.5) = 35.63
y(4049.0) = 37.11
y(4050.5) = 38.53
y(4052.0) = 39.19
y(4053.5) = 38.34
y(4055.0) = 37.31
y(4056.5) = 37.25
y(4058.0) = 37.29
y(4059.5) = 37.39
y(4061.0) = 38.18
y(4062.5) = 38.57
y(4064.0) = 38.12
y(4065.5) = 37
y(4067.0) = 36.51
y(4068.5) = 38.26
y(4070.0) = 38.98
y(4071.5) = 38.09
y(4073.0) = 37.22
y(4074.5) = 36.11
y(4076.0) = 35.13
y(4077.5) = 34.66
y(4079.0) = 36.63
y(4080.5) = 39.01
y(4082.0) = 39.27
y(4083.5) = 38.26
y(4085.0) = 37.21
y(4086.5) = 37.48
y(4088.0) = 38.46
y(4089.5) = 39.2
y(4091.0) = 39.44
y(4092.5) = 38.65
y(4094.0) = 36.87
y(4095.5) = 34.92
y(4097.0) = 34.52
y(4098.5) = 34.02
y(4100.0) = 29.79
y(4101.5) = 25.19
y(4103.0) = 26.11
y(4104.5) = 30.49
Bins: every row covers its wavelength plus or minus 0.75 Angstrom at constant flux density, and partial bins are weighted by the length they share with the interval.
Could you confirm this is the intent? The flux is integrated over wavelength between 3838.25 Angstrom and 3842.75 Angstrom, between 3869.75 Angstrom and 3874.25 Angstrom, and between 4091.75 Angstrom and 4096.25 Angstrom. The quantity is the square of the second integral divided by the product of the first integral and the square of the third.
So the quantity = 0.0042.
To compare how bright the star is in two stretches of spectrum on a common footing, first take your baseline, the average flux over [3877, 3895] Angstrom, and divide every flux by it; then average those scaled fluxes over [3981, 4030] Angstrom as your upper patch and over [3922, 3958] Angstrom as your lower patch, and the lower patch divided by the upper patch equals 0.85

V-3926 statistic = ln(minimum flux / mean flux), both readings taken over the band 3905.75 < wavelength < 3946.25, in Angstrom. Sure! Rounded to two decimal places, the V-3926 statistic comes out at -0.86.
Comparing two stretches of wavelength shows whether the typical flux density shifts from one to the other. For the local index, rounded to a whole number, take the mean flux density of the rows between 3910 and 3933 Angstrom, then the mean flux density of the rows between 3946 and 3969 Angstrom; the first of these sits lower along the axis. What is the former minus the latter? 0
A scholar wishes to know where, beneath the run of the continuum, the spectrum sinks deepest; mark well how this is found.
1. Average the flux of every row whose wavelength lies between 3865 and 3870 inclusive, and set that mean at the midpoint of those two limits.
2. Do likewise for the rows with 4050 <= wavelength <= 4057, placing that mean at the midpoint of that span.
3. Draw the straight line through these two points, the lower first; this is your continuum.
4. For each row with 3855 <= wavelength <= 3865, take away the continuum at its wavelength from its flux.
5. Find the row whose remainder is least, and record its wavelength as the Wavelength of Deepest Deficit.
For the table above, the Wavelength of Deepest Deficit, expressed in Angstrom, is 3858.5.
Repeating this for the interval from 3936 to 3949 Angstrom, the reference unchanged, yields 3936.5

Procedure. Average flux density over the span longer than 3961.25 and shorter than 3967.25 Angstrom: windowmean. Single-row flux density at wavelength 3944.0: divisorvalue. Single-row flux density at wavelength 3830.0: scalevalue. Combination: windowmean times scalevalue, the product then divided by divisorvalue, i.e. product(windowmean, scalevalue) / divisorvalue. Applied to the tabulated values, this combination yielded 26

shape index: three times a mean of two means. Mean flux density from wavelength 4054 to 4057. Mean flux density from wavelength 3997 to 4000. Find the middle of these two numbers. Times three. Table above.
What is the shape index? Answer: 110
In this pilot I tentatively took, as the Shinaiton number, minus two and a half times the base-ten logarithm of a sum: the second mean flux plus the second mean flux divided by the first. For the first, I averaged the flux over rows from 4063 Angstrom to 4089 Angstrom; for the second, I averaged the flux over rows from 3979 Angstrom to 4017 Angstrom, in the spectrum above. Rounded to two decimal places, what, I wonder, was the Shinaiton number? -3.94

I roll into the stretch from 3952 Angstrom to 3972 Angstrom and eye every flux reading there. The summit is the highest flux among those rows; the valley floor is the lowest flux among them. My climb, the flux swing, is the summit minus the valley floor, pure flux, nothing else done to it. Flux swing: 24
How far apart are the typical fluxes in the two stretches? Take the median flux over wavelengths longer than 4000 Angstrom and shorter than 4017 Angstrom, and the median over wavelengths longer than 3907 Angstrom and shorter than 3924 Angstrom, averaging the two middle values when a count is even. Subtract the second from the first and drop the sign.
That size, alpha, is 4.2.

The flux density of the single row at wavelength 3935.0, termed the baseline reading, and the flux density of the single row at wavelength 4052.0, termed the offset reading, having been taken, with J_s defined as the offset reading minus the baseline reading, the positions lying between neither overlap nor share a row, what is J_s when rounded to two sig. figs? 24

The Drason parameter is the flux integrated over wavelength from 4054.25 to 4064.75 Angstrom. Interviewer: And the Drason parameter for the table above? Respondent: 396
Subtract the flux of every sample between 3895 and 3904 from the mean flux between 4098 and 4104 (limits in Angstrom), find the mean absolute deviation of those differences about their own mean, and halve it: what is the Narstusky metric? 0.12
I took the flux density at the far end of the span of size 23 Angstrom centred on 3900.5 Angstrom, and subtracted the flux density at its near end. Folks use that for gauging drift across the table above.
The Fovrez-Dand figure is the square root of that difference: 3.5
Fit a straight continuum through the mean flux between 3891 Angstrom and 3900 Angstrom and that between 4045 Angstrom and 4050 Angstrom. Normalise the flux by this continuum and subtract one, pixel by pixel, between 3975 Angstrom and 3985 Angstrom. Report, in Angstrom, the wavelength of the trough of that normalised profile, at 3975.5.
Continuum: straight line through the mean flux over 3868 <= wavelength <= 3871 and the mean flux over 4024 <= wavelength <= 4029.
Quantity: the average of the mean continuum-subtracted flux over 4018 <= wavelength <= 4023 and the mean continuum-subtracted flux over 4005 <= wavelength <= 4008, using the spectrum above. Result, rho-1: 0.1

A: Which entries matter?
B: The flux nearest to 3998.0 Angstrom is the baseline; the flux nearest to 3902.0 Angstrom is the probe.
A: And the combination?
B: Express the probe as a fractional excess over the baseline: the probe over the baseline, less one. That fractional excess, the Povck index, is -0.142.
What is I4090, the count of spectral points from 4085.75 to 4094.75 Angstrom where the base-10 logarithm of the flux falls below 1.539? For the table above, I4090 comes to 0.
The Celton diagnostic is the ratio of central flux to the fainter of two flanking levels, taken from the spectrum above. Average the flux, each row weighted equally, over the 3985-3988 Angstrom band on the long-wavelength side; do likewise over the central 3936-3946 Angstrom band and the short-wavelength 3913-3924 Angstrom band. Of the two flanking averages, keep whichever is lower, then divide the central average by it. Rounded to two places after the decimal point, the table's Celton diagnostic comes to 0.98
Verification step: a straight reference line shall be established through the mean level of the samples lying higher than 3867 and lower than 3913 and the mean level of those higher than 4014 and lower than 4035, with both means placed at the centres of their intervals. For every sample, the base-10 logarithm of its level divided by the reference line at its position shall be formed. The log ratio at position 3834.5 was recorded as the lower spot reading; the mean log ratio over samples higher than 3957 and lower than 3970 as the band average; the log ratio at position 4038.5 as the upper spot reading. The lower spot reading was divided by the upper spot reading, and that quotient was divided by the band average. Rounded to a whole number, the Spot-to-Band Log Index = 19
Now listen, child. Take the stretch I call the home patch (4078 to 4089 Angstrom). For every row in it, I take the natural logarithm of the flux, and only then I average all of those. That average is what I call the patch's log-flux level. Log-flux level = 3.64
